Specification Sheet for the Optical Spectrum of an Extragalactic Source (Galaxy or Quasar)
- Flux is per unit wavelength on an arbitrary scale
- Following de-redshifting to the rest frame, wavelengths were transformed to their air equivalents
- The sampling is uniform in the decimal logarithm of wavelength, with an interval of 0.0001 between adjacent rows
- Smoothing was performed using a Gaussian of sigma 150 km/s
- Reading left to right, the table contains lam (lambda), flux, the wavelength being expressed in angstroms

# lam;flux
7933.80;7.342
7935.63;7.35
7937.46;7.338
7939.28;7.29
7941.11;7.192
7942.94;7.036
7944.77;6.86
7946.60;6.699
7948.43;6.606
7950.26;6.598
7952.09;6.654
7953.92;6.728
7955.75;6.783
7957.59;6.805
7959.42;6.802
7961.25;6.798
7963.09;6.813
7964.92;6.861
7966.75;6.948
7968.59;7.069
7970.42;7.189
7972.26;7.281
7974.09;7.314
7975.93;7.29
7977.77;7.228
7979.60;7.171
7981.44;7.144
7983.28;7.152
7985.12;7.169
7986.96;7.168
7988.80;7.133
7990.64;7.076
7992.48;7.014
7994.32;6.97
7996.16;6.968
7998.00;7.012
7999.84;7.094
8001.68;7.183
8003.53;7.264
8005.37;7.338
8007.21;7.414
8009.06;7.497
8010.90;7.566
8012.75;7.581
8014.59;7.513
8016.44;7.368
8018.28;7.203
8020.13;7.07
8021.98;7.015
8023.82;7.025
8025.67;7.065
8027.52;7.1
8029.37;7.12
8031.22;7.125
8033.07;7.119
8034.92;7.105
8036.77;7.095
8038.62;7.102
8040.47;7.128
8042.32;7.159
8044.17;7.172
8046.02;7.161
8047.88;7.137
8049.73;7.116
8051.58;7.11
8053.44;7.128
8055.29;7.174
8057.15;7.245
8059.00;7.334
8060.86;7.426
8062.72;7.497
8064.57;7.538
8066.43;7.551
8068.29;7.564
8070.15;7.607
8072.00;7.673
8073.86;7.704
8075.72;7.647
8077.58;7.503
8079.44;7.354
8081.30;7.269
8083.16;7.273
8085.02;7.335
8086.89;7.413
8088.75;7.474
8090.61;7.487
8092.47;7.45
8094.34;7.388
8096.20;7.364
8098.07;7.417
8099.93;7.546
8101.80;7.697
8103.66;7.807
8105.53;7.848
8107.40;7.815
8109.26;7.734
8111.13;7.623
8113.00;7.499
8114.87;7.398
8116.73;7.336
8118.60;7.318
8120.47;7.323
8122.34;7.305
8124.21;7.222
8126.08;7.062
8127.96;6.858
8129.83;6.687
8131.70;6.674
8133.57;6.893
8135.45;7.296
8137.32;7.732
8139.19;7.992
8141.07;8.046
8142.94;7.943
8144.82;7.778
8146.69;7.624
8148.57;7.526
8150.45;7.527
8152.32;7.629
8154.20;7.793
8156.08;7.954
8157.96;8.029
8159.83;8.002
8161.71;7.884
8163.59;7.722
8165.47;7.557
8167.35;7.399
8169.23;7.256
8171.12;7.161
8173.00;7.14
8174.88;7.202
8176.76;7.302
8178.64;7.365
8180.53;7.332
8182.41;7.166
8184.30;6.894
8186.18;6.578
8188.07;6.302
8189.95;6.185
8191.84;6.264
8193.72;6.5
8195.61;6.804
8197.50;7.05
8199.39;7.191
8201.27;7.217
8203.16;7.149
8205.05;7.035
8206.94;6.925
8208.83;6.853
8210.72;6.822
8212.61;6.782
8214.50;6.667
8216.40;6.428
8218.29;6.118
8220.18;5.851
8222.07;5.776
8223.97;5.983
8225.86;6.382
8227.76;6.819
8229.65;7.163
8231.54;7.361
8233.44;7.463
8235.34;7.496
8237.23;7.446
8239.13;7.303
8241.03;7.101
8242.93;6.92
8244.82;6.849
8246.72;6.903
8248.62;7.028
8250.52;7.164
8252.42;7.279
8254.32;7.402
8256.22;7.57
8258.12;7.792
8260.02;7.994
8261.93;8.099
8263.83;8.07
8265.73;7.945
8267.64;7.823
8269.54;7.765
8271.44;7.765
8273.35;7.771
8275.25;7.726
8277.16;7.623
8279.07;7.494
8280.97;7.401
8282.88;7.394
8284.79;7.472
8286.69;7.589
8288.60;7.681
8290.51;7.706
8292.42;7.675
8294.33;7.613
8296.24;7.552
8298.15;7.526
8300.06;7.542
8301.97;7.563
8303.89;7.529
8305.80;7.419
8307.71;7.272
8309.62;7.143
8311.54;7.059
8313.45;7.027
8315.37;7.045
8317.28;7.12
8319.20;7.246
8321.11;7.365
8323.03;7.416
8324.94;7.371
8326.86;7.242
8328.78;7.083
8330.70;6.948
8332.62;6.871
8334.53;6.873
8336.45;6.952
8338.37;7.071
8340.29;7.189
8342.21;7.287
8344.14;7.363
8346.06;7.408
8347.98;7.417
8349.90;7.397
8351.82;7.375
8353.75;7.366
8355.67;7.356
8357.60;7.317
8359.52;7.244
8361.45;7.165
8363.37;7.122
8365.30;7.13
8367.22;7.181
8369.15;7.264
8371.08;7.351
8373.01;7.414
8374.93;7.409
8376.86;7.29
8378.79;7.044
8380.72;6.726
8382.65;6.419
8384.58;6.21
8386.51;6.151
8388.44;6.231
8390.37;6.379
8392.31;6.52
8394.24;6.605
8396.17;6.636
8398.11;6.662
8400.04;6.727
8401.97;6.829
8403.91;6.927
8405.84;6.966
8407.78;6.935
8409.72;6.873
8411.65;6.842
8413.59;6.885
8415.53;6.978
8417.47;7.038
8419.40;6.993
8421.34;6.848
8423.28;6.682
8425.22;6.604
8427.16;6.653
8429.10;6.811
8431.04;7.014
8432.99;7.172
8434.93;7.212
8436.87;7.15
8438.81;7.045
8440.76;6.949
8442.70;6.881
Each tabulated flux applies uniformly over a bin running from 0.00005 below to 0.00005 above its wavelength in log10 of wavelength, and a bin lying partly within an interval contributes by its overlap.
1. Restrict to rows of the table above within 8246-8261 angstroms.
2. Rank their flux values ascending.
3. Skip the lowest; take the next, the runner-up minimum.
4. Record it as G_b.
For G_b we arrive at 7.028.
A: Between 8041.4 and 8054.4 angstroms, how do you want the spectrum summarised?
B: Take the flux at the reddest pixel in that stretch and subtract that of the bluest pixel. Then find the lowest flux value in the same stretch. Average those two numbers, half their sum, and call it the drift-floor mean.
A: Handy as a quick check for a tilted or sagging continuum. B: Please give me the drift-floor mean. 3.54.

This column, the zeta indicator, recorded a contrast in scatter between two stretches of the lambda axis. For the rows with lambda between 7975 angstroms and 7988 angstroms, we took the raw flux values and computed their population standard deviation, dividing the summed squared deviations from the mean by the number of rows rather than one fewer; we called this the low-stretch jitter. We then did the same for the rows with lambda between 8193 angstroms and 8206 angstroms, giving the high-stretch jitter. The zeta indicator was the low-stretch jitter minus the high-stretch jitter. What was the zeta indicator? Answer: -0.19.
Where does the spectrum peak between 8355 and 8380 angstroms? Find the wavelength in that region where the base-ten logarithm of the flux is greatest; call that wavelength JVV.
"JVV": 8373.01 angstroms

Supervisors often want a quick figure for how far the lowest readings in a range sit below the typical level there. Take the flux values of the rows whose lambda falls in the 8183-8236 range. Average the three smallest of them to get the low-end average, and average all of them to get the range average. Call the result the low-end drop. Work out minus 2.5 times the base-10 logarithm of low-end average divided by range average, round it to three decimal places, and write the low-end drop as 0.146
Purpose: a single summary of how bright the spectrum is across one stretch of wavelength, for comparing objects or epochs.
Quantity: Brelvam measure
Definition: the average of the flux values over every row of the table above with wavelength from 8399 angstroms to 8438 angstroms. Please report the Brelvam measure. 6.91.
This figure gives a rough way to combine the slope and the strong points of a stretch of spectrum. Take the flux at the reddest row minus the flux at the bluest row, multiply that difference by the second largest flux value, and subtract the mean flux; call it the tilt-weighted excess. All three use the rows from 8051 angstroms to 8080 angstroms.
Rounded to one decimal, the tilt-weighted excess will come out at -5.6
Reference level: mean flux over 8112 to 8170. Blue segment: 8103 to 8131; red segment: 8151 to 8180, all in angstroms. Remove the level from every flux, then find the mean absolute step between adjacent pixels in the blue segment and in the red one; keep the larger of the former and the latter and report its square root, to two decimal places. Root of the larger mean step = 0.33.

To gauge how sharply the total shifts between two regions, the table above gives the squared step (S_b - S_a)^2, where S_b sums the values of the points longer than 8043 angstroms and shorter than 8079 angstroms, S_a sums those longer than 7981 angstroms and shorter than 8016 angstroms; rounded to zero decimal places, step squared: 9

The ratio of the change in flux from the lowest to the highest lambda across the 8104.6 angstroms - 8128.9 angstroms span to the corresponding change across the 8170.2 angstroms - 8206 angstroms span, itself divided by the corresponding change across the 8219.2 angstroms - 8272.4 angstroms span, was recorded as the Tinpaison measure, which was 4.1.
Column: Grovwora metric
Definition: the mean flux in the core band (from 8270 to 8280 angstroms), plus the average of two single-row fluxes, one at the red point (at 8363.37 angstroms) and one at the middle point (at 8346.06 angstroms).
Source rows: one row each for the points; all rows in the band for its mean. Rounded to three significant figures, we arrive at 14.9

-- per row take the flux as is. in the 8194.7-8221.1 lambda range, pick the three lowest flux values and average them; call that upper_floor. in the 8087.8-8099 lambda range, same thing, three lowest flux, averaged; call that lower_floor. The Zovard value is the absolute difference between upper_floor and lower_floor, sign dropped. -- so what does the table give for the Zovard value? 1.26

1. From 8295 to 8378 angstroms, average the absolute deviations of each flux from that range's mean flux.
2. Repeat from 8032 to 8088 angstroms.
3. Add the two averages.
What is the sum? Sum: 0.33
